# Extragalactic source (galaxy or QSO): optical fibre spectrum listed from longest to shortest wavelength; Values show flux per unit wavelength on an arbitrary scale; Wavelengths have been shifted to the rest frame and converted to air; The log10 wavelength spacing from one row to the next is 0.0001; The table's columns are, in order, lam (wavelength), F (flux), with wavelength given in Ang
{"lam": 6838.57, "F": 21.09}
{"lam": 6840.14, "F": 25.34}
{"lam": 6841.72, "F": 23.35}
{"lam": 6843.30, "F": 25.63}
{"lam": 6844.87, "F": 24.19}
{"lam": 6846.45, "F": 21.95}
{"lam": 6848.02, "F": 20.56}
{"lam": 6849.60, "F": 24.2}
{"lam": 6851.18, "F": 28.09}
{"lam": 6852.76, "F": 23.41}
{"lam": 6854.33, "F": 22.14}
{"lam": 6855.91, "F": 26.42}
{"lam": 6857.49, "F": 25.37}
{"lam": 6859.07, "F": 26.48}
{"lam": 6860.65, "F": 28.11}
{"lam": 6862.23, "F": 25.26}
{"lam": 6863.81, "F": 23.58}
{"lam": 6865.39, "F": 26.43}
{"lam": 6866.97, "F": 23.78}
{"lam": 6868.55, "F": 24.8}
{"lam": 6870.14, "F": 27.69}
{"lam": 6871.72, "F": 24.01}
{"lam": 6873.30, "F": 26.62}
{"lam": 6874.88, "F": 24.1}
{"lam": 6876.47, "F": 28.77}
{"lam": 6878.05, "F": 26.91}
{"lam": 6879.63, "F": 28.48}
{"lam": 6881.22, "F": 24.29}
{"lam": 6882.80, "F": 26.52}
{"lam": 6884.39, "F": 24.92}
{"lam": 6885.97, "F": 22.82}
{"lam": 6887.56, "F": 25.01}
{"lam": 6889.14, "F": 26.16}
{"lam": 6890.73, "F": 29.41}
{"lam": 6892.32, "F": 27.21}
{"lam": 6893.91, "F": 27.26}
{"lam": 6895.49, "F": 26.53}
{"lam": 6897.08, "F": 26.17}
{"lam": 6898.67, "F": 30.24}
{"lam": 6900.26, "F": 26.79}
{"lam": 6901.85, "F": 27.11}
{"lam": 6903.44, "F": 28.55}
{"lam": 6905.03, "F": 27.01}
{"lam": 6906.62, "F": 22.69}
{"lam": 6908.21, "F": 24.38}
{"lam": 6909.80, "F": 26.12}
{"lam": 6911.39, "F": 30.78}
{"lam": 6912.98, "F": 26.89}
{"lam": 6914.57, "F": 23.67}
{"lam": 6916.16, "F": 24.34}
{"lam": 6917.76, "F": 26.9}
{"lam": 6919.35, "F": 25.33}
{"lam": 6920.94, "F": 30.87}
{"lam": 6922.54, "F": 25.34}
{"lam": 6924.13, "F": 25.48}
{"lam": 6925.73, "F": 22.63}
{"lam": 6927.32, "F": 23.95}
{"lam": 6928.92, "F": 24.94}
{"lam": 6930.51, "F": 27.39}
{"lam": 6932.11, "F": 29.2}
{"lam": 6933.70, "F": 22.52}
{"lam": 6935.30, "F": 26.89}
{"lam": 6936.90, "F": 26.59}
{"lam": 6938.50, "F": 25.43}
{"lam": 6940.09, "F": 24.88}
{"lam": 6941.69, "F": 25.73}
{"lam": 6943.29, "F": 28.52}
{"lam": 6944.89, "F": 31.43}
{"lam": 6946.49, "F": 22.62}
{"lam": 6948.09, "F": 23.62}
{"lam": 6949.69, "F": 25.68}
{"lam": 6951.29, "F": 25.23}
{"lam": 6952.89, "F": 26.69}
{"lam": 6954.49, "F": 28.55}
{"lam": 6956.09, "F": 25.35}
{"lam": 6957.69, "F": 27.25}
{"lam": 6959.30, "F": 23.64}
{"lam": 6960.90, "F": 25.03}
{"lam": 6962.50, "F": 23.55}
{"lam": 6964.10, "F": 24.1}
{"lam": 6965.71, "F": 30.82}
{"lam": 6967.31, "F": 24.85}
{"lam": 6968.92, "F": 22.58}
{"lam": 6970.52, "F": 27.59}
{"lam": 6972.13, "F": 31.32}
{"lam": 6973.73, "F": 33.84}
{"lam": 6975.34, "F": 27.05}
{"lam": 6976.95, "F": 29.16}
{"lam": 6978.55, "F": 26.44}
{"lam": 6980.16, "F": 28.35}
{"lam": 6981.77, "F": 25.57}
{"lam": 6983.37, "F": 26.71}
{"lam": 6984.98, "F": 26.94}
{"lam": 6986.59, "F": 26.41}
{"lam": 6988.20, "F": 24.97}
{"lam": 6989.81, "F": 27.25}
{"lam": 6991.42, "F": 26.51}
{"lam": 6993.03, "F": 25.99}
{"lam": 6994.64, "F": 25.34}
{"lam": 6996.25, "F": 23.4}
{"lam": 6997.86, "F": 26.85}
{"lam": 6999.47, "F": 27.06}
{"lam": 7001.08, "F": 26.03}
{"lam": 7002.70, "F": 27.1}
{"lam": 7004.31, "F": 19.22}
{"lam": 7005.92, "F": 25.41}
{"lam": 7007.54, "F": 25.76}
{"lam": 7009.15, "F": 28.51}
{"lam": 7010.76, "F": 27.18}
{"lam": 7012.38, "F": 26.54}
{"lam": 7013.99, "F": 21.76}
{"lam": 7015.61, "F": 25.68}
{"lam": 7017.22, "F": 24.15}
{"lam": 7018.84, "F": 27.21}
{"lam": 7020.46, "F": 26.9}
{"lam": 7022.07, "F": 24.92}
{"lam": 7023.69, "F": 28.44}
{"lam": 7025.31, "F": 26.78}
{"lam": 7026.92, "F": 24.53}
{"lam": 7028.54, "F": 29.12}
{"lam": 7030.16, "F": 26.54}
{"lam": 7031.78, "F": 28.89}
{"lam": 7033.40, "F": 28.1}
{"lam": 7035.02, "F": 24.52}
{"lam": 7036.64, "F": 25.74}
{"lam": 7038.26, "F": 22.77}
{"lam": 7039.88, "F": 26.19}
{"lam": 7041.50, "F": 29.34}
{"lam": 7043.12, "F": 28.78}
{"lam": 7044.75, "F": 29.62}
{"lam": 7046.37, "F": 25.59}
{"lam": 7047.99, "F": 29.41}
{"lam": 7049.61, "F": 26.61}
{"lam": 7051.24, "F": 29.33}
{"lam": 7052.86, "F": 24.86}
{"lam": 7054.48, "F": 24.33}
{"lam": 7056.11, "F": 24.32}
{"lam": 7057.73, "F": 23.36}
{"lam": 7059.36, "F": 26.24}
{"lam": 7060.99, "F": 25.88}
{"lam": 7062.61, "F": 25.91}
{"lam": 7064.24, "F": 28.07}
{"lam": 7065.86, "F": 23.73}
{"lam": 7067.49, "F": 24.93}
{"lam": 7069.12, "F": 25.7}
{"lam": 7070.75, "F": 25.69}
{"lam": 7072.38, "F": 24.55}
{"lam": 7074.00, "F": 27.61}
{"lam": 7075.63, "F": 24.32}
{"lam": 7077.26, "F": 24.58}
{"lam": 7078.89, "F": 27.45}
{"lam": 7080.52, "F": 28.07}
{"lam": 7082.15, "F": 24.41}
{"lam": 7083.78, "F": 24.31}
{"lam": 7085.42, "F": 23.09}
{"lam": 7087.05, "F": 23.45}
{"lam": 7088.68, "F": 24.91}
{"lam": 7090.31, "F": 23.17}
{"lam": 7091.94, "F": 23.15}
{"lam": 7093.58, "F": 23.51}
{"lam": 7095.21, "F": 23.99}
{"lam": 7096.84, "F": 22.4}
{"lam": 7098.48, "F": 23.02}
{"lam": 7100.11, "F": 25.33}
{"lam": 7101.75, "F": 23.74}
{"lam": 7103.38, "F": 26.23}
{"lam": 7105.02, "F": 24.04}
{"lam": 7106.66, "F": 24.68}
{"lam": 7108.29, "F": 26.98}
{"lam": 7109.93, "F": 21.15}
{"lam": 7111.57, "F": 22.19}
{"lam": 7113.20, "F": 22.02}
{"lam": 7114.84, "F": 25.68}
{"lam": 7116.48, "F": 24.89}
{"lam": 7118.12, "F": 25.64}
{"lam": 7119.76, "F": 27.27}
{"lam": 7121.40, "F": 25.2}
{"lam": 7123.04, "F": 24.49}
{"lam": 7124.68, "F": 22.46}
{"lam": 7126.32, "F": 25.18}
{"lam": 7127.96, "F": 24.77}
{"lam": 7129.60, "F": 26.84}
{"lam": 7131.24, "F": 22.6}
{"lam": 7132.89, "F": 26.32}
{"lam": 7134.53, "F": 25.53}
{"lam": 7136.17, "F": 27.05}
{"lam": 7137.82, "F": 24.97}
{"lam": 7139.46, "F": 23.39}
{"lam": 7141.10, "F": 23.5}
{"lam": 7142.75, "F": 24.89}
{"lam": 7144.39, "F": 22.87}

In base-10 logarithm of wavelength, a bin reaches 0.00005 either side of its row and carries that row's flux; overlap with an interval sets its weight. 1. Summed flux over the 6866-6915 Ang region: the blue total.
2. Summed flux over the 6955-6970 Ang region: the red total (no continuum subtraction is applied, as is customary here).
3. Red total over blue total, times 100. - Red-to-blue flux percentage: 28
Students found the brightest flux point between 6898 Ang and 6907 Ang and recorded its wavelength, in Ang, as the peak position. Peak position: 6898.67 Ang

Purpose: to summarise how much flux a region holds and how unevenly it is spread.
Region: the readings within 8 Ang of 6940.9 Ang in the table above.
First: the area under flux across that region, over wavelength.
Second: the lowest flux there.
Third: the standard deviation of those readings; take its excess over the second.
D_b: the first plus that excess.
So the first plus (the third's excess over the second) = 393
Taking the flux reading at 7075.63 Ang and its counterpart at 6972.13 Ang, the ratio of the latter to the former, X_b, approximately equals 1.29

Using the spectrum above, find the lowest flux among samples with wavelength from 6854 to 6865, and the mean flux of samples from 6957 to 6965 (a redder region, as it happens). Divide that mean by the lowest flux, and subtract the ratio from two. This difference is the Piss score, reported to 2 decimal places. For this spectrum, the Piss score 0.88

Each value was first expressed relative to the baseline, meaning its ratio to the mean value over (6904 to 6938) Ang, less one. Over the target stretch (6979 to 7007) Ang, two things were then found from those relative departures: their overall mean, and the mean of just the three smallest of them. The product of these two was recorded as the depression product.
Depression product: 0.0004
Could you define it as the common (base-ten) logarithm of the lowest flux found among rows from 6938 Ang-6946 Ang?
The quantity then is 1.40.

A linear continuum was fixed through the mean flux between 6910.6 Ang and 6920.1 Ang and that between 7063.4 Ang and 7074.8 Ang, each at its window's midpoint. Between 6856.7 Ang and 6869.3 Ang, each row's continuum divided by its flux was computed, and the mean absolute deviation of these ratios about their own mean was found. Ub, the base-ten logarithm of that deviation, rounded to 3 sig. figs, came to -1.34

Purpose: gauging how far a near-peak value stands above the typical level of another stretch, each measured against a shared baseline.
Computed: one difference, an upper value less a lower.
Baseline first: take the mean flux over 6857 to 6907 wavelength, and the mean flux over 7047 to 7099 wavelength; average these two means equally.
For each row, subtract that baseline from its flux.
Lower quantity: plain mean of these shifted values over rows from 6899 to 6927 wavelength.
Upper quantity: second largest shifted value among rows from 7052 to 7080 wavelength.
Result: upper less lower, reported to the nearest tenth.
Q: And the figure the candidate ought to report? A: 1.4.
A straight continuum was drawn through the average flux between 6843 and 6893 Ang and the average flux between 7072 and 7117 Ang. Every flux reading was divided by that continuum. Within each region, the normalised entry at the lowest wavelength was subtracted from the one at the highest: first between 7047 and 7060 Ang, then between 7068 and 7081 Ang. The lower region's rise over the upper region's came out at -1.3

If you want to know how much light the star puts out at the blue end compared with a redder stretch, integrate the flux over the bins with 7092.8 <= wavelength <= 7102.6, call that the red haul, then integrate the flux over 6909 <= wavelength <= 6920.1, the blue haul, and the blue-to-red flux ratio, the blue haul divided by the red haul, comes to 1.3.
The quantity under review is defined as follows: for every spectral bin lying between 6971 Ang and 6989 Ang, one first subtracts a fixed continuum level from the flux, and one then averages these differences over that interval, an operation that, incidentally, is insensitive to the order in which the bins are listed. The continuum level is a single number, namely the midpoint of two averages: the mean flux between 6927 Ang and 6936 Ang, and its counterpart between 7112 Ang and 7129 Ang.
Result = 2.6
